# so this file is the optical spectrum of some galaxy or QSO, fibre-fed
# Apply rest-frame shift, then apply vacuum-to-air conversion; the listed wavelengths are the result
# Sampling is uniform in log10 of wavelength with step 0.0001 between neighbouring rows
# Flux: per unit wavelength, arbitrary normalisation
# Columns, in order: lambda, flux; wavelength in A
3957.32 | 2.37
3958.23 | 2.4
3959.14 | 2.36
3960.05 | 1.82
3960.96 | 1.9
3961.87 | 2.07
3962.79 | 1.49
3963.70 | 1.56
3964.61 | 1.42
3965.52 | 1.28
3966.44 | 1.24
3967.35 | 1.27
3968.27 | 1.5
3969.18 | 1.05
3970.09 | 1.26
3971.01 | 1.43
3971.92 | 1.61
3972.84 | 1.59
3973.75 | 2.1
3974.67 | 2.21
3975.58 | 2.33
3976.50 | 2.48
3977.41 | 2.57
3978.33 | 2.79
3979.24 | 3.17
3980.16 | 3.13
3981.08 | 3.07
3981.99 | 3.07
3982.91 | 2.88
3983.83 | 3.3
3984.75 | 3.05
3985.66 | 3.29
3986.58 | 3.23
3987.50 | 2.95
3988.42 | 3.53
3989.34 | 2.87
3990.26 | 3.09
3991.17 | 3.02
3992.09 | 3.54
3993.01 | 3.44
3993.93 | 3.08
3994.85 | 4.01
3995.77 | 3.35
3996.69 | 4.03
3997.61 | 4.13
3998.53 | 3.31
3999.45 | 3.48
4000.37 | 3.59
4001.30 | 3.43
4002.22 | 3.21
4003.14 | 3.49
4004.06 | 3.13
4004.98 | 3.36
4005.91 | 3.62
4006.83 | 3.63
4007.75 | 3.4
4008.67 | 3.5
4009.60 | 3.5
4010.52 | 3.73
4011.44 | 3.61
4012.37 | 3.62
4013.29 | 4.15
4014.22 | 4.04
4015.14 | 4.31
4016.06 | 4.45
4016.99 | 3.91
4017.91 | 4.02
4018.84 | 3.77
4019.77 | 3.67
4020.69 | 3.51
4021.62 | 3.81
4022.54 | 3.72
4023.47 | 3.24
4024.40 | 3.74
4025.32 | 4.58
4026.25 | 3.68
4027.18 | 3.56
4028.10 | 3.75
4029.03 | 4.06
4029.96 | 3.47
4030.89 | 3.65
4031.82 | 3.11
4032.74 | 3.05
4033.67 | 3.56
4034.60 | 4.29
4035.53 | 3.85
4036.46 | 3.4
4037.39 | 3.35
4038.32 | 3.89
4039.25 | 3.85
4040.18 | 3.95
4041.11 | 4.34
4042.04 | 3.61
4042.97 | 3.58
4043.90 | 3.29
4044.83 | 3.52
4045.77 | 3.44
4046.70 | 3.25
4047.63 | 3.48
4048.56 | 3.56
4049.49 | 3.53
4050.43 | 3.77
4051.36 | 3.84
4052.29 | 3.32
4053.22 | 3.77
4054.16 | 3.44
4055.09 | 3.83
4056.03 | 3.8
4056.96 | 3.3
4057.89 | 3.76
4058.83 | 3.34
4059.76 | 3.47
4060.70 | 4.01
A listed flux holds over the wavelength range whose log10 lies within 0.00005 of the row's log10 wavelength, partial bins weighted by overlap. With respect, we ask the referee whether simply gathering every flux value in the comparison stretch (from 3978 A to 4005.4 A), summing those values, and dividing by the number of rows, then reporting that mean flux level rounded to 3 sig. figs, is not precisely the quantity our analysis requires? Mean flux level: 3.30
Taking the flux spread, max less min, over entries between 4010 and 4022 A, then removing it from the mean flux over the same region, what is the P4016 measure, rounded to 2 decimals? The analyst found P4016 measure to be 2.95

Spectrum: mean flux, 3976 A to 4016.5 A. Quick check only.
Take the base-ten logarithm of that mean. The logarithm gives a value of 0.53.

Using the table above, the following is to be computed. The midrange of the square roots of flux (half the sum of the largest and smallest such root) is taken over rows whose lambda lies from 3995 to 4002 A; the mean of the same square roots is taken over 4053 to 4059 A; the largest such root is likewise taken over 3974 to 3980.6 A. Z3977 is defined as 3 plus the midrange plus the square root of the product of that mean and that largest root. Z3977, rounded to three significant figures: 6.76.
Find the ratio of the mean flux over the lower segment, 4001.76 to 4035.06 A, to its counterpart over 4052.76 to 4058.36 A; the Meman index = 1.0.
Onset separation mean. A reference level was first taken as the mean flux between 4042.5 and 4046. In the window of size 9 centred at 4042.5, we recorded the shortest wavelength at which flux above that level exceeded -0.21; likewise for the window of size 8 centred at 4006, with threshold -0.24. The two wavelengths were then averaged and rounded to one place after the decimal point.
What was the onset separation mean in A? 4020.7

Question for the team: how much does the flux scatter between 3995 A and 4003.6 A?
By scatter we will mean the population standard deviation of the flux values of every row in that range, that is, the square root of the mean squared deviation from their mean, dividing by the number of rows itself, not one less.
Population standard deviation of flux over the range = 0.30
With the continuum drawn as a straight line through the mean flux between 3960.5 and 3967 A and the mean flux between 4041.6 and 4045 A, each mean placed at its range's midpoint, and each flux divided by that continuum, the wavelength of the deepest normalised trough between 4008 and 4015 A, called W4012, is 4009.60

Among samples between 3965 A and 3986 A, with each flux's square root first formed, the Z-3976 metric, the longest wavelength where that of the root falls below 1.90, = 3985.66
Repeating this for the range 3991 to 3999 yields 3998.53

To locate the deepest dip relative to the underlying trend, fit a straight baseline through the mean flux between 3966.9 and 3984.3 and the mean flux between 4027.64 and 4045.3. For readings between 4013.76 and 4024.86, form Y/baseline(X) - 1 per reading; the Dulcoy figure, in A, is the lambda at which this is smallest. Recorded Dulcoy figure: 4023.47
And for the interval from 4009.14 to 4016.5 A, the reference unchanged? 4009.60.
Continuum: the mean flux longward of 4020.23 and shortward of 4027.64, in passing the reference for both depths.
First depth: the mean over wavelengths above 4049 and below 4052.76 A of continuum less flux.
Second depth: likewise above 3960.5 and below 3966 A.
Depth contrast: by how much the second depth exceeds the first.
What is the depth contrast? 2.0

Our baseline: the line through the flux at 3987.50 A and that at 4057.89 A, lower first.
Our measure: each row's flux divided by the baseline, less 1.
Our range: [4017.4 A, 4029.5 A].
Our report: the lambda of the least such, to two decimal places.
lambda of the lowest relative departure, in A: 4023.47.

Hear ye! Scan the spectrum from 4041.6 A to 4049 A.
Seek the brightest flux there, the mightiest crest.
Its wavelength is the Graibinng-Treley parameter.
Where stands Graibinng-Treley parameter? 4042.04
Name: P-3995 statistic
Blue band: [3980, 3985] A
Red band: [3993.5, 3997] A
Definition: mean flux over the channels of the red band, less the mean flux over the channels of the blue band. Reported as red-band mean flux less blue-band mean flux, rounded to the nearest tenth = 0.5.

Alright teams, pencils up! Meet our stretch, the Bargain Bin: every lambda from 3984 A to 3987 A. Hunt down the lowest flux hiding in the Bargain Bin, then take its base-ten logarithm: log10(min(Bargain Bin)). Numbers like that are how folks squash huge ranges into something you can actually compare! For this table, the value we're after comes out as 0.48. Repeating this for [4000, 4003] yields 0.51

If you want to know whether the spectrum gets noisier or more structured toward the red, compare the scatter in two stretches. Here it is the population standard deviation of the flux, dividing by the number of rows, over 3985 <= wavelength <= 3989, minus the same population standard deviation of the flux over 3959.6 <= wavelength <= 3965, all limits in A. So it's -0.03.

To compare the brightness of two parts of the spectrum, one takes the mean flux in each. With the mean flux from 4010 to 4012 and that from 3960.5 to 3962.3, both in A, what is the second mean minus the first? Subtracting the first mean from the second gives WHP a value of -1.7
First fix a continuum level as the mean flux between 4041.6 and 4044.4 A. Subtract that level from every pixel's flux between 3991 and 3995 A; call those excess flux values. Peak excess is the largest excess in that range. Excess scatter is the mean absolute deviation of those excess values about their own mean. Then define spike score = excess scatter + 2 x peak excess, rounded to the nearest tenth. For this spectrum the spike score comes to 1.3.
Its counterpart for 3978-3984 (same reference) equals -0.3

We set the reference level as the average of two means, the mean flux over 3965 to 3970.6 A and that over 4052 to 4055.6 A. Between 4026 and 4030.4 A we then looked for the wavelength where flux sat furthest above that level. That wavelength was 4029.03 A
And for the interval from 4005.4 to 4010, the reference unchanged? 4006.83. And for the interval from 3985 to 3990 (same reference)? 3988.42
